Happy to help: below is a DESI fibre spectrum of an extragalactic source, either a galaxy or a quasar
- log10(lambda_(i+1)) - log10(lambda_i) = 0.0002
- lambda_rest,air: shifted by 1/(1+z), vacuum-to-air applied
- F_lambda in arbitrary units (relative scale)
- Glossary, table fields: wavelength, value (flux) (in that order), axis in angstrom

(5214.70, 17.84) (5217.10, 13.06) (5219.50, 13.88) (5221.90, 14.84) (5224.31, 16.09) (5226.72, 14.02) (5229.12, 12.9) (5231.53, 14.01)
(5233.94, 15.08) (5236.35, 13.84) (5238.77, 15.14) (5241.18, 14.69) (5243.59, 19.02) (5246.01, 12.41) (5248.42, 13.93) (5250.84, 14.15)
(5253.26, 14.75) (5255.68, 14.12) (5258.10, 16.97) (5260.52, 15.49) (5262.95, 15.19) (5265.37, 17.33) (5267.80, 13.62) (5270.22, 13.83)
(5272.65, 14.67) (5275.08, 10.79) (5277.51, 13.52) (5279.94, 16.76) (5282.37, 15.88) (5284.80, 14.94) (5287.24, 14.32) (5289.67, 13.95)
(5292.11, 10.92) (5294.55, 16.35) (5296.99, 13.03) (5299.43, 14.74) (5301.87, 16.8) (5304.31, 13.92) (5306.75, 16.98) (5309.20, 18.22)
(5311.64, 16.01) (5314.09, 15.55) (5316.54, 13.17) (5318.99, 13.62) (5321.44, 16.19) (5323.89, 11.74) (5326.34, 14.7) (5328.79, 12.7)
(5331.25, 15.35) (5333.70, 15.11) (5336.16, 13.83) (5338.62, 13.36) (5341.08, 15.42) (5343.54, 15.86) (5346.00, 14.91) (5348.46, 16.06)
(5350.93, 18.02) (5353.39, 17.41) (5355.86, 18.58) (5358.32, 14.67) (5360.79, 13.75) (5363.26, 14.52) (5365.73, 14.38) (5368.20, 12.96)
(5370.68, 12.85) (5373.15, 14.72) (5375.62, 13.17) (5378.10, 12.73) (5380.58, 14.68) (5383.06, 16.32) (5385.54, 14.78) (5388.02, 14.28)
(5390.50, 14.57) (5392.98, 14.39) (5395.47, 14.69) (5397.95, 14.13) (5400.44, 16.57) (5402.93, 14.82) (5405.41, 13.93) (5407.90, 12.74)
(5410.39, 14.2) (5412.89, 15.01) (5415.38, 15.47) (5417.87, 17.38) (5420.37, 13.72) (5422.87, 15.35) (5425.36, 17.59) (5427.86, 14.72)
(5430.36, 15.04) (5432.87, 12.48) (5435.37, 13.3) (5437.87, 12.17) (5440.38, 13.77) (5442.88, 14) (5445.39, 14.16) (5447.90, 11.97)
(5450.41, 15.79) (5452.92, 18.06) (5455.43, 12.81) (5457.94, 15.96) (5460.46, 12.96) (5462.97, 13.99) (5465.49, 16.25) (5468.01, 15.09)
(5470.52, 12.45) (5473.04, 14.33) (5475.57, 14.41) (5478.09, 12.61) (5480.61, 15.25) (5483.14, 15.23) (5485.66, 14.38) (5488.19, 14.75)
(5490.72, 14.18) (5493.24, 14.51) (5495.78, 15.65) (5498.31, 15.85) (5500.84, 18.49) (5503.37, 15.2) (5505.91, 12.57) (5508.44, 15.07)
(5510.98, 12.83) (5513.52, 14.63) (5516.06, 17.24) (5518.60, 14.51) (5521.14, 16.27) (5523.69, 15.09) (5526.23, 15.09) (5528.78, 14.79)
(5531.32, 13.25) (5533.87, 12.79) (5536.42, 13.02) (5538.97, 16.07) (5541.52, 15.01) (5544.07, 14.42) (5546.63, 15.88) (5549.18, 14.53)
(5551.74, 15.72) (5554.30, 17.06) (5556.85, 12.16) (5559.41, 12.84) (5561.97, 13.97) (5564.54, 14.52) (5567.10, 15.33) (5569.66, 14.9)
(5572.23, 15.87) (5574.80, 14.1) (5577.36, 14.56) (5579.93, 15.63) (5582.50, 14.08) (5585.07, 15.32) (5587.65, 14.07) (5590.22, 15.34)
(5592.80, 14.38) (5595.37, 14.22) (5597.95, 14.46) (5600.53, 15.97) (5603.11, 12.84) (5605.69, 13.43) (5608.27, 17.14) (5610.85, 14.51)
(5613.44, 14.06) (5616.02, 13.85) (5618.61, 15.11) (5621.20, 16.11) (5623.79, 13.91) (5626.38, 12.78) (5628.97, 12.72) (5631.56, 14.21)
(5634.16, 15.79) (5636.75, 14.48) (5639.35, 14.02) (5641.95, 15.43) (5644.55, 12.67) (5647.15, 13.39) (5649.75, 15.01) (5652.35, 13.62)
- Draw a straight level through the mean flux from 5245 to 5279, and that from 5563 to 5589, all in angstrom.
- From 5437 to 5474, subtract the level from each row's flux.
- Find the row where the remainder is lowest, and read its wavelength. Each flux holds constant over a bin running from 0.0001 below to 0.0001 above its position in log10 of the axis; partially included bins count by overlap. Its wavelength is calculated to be 5447.90 angstrom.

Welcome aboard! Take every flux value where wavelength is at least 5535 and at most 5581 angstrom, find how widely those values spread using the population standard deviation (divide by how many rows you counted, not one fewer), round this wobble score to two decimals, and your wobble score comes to 1.21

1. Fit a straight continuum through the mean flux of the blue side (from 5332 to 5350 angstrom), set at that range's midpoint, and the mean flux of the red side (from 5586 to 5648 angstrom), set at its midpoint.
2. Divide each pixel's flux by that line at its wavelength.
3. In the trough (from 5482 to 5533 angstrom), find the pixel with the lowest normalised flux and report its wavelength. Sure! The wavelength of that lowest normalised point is 5505.91 angstrom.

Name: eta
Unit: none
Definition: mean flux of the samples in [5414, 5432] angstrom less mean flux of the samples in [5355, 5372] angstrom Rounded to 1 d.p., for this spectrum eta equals 1.1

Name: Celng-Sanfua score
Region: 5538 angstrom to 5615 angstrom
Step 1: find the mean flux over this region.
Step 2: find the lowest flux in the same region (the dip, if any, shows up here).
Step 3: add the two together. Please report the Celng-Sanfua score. 26.9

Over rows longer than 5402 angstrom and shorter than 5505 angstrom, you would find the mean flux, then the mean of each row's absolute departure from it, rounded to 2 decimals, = 1.18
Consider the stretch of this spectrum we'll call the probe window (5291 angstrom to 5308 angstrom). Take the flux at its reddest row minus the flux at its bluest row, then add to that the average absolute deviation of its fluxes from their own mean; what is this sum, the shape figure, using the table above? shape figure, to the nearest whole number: 8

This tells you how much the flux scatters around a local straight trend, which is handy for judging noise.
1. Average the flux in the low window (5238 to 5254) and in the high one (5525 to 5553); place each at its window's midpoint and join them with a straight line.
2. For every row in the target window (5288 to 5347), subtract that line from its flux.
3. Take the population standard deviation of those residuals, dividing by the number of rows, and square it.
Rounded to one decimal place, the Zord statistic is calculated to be 2.9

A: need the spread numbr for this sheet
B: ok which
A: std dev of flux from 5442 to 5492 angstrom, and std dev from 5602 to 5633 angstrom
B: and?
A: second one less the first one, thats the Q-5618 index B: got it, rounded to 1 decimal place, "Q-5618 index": -0.1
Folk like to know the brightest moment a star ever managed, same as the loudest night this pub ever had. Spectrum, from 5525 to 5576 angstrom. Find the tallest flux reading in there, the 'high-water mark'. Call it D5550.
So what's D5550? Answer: 17.06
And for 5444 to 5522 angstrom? 18.49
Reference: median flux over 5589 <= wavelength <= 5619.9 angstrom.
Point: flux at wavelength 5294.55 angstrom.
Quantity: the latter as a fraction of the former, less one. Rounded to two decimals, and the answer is 0.13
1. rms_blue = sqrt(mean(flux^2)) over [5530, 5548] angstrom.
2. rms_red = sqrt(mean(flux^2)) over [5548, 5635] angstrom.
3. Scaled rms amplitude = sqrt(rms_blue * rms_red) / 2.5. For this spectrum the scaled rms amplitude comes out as 5.80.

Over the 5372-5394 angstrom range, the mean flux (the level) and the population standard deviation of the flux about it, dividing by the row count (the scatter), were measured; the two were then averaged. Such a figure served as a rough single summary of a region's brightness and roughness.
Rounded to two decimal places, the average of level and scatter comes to 7.68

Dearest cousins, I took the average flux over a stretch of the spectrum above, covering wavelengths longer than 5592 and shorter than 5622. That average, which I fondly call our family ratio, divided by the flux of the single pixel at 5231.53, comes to 1.05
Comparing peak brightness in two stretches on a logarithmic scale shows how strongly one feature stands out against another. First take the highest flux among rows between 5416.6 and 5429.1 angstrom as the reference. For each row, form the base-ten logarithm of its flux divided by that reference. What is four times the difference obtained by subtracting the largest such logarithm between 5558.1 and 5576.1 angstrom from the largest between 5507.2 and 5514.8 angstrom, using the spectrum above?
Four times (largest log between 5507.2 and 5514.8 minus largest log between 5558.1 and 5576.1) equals -0.09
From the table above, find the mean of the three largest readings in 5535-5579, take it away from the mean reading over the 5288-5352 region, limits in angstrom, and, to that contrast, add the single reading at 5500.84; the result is 17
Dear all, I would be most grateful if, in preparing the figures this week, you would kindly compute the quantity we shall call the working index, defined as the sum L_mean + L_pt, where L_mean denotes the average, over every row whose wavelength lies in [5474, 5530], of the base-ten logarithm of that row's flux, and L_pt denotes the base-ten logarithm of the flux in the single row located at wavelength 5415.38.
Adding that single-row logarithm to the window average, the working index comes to 2.36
